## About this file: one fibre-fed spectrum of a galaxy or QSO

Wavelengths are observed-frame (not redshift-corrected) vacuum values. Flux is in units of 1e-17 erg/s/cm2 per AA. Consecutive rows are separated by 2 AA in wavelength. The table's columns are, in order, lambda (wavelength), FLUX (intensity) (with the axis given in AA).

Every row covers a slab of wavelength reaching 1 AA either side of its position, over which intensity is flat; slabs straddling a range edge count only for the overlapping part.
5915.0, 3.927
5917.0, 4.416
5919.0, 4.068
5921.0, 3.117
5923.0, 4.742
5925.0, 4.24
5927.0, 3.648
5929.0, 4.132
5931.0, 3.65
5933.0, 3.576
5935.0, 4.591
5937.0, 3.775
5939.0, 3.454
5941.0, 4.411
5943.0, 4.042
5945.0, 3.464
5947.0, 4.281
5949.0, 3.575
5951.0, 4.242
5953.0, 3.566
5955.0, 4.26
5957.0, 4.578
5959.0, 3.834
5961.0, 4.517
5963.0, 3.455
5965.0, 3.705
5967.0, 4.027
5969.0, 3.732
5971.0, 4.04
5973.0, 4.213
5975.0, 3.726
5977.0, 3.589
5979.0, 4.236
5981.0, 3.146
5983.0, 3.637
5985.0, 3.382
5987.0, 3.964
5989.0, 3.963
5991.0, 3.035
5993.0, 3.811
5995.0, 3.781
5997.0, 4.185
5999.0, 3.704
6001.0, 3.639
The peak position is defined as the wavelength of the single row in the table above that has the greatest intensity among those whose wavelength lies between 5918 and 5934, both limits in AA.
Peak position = 5923.0 AA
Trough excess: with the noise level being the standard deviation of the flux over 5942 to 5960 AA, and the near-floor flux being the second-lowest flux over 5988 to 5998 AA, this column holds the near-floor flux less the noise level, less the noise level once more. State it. 3.0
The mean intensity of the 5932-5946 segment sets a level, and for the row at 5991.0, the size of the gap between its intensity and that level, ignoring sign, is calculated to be 0.87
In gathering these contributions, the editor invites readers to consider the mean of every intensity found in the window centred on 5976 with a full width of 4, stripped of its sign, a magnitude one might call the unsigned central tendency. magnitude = 3.7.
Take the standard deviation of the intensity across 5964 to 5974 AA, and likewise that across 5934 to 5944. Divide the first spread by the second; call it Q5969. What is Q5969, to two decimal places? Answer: 0.47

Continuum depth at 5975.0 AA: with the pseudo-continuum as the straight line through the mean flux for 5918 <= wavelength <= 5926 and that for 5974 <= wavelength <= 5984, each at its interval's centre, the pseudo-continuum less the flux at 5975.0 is 0.0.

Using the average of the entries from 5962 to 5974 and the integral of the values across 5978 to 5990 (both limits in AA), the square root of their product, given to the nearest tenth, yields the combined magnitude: 13.1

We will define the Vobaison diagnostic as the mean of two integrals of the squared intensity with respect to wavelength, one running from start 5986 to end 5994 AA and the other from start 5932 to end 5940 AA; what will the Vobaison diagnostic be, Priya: 115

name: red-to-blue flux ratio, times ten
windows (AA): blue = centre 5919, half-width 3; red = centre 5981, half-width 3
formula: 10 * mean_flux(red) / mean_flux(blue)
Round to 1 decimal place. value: 9.5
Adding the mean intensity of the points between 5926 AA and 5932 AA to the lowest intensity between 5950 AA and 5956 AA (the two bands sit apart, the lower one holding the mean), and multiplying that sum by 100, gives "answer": 738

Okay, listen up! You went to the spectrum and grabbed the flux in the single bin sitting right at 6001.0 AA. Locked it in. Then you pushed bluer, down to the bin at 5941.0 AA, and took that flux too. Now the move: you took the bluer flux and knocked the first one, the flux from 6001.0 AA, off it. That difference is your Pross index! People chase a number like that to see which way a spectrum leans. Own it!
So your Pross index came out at 0.8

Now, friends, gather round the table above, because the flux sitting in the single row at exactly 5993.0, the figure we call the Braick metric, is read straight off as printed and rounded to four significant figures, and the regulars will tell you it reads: 3.811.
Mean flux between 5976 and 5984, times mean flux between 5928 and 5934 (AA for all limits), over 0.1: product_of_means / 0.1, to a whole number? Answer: 138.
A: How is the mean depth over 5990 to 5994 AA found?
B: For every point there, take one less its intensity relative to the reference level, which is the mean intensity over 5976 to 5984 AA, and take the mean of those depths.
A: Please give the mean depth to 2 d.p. 0.06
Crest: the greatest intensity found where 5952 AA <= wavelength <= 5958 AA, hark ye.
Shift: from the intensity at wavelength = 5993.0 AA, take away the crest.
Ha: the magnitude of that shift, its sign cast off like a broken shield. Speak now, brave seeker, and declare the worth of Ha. 0.8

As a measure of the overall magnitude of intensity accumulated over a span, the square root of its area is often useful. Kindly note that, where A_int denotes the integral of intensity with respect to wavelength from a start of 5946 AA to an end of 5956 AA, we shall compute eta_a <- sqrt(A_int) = 6.31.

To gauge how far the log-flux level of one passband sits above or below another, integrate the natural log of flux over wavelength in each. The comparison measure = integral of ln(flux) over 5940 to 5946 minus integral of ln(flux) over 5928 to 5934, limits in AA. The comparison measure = 0.27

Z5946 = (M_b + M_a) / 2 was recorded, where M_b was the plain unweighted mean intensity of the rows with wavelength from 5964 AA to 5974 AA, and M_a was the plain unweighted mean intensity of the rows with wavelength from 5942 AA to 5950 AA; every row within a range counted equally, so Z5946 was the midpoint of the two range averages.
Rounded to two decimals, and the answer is 3.89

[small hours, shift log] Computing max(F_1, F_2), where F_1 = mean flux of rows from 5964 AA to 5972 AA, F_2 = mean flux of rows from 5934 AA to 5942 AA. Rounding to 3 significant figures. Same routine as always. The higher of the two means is 4.06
